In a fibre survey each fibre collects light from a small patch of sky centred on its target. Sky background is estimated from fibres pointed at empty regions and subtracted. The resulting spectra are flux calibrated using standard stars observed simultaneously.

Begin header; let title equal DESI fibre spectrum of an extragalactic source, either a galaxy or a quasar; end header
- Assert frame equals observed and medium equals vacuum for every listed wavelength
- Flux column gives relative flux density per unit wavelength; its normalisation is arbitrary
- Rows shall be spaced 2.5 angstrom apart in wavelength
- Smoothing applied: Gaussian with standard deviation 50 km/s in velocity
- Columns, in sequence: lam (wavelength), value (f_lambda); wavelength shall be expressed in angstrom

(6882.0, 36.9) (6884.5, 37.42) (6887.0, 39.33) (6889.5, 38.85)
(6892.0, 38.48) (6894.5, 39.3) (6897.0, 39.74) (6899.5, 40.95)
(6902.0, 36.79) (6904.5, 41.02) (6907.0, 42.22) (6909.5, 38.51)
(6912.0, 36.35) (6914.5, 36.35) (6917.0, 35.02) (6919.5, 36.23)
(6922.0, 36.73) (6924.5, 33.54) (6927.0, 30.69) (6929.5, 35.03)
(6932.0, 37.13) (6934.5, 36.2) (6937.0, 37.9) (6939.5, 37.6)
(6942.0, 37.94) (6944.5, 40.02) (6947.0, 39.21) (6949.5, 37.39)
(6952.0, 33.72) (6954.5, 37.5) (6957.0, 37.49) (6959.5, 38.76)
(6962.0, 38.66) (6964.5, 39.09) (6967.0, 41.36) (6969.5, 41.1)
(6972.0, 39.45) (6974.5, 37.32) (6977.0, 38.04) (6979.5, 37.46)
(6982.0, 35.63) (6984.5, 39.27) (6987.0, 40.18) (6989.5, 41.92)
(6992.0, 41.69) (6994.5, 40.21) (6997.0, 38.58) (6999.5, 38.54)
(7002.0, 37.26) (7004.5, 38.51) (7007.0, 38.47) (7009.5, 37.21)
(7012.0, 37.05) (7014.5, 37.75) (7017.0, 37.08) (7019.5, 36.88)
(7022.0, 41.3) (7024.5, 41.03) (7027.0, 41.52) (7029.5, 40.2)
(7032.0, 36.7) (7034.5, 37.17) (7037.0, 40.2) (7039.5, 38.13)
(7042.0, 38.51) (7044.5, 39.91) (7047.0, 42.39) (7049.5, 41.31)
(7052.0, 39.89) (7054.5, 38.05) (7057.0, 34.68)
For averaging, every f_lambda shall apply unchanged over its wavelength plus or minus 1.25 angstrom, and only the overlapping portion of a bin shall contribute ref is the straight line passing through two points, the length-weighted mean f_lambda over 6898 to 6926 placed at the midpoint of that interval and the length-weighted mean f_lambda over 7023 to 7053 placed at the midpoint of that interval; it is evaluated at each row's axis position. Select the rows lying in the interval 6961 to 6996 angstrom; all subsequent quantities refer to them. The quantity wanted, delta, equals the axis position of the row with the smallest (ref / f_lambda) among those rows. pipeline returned 6989.5 angstrom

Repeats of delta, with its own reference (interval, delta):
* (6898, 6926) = 6907.0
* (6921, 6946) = 6944.5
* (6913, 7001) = 6989.5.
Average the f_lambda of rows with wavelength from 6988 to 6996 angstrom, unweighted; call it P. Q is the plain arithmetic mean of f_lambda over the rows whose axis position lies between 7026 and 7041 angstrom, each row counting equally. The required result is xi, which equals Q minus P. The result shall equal -2.3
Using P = 41.3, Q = 39.0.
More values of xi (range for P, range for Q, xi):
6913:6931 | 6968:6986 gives 3.5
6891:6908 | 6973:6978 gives -2.1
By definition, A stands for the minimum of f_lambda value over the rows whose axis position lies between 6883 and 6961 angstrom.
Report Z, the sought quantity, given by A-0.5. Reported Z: 30.2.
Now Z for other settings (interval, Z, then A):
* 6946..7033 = 33.2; 33.72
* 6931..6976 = 33.2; 33.72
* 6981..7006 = 35.1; 35.63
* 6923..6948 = 30.2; 30.69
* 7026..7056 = 36.2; 36.7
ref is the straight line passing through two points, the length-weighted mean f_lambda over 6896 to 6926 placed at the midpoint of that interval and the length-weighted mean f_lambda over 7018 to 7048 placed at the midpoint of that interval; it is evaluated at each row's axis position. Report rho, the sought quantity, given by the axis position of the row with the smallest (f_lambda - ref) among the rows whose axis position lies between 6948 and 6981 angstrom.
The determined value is 6952.0 angstrom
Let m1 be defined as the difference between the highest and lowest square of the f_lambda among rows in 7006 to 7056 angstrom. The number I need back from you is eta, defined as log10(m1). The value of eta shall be 2.65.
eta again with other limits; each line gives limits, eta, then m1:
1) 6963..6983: 2.64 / 441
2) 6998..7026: 2.54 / 346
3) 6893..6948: 2.92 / 841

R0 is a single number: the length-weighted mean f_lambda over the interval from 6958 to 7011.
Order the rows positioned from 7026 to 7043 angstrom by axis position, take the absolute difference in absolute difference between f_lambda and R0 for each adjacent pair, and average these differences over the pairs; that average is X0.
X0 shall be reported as 0.7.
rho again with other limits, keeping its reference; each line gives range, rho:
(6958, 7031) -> 6982.0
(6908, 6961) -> 6927.0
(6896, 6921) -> 6917.0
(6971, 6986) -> 6982.0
